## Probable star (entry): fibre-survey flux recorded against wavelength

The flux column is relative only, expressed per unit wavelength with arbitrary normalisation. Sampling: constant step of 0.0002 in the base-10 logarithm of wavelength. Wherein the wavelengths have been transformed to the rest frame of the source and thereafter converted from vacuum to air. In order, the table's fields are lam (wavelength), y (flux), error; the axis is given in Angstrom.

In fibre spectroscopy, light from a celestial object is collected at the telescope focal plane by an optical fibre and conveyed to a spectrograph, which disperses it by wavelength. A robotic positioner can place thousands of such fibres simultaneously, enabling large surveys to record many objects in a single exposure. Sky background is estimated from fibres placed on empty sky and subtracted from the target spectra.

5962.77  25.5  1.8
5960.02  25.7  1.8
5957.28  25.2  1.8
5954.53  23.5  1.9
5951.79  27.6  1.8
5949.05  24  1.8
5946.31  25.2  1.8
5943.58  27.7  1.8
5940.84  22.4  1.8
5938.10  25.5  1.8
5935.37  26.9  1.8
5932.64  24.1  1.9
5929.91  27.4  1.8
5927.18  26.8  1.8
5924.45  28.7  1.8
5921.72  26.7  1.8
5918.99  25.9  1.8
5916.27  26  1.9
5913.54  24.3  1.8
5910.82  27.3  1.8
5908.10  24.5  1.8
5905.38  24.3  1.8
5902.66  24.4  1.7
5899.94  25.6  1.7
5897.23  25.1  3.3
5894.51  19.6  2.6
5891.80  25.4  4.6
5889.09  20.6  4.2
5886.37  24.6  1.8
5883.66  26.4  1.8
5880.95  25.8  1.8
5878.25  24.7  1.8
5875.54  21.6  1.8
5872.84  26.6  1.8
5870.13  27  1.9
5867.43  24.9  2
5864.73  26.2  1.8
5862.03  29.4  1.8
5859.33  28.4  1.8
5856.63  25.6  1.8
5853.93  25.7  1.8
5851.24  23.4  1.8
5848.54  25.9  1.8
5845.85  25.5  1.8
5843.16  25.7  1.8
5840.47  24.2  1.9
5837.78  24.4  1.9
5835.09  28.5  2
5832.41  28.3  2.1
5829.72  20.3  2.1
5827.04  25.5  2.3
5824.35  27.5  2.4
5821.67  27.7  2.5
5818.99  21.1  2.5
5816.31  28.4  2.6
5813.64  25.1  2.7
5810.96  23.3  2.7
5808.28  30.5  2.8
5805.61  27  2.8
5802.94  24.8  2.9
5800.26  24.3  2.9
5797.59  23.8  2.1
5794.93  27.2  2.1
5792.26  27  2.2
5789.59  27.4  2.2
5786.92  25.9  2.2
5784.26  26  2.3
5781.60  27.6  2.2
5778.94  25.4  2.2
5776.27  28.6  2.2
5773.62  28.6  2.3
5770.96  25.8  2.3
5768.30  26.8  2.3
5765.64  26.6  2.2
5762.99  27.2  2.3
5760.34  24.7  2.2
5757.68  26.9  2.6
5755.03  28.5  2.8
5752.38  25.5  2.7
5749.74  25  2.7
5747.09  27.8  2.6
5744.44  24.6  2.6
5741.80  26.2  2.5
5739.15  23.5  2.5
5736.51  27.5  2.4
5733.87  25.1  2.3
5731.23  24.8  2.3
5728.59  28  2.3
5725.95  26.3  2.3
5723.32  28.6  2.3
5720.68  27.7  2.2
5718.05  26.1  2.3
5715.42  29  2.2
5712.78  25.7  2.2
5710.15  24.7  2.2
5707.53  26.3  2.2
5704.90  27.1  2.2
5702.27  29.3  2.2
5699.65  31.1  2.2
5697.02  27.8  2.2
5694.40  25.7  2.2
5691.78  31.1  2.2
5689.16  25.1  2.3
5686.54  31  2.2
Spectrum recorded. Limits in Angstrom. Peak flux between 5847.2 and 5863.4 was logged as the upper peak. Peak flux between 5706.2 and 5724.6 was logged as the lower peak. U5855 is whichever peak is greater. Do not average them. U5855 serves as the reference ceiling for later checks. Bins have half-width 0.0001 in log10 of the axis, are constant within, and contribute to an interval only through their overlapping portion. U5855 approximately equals 29.4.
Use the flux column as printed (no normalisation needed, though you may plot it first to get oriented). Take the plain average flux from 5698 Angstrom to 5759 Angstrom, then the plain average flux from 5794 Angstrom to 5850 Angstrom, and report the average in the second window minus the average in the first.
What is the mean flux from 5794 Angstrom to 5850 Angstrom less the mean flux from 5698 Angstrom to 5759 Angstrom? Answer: -1.1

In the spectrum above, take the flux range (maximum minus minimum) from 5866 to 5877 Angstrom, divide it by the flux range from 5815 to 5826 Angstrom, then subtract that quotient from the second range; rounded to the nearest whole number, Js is 7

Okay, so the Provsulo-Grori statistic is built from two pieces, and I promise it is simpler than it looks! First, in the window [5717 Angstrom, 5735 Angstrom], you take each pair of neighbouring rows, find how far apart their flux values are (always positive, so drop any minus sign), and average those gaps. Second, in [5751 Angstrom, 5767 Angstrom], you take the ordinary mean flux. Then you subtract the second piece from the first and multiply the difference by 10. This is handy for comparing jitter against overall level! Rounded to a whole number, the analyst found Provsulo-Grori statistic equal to -249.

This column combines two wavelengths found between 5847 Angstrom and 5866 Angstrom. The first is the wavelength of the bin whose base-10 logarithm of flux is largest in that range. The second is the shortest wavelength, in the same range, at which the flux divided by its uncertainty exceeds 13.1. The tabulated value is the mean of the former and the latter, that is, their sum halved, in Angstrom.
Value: 5855.3 Angstrom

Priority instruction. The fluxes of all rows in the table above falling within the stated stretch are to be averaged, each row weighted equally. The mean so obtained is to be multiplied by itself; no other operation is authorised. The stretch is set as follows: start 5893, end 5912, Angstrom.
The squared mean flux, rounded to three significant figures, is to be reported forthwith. 595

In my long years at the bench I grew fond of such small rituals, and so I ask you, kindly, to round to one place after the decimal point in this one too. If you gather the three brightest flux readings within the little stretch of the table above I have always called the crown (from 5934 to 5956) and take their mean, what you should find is 27.4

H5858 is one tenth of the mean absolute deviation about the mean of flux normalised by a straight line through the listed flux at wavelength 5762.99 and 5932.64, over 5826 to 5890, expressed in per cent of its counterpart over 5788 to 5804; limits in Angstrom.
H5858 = 12.4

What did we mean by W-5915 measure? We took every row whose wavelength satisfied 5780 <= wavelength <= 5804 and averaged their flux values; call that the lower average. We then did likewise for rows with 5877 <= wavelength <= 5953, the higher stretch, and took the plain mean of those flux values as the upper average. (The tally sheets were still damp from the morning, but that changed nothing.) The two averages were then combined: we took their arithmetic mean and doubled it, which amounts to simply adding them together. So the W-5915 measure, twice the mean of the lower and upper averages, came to 51.3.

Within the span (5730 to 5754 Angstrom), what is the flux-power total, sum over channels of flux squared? 5893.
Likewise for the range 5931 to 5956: 5749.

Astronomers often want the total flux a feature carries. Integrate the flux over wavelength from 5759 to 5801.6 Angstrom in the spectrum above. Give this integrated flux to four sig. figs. 1126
